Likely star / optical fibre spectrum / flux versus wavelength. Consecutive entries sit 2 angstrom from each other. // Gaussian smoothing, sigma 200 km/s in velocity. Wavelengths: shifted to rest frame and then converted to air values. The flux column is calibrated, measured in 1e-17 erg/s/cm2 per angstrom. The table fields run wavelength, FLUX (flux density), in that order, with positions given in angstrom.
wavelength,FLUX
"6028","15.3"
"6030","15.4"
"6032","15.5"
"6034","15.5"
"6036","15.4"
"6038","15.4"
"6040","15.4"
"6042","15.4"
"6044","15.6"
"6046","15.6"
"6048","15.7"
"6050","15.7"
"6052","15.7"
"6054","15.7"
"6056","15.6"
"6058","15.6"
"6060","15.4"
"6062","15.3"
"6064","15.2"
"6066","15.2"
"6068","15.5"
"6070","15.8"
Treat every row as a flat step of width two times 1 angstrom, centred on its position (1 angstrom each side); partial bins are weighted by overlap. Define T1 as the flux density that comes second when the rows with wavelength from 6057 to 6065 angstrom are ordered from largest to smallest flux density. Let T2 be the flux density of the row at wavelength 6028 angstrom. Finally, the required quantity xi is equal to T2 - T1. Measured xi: -0.10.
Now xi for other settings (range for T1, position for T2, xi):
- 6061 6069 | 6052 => 0.40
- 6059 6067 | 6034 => 0.20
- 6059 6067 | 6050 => 0.40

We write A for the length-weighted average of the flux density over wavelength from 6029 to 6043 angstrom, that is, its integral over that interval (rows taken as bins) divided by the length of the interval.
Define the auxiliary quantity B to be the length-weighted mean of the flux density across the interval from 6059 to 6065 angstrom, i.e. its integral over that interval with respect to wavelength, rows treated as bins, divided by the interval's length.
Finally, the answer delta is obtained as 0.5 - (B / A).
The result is -0.492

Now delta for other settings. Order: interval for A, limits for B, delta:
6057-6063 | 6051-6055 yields -0.517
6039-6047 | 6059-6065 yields -0.487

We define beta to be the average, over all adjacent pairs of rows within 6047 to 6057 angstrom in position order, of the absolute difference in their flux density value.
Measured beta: 0.025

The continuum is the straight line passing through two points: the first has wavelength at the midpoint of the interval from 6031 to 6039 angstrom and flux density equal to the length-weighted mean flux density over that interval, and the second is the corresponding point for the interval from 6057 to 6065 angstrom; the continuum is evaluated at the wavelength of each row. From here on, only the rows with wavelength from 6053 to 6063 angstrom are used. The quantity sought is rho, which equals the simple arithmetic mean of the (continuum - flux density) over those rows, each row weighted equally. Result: -0.14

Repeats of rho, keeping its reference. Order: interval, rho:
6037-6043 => 0.04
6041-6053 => -0.20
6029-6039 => 0.01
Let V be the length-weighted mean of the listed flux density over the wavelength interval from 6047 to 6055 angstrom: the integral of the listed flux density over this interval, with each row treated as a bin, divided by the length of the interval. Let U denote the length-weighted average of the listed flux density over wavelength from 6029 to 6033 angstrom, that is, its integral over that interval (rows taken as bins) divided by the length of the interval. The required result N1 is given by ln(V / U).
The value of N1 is 0.016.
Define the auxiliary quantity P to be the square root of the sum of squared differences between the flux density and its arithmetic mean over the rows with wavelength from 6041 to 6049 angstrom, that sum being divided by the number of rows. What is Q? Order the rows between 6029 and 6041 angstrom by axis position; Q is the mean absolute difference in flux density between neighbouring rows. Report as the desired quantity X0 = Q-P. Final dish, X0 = -0.07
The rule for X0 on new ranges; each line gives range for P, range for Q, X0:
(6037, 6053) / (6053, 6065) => -0.03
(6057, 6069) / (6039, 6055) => -0.11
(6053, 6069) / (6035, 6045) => -0.13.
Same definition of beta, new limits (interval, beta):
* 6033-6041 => 0.033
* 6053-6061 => 0.100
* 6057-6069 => 0.140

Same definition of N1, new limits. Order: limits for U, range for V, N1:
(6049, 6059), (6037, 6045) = -0.014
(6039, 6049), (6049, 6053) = 0.010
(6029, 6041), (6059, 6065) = -0.009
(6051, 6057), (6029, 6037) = -0.014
